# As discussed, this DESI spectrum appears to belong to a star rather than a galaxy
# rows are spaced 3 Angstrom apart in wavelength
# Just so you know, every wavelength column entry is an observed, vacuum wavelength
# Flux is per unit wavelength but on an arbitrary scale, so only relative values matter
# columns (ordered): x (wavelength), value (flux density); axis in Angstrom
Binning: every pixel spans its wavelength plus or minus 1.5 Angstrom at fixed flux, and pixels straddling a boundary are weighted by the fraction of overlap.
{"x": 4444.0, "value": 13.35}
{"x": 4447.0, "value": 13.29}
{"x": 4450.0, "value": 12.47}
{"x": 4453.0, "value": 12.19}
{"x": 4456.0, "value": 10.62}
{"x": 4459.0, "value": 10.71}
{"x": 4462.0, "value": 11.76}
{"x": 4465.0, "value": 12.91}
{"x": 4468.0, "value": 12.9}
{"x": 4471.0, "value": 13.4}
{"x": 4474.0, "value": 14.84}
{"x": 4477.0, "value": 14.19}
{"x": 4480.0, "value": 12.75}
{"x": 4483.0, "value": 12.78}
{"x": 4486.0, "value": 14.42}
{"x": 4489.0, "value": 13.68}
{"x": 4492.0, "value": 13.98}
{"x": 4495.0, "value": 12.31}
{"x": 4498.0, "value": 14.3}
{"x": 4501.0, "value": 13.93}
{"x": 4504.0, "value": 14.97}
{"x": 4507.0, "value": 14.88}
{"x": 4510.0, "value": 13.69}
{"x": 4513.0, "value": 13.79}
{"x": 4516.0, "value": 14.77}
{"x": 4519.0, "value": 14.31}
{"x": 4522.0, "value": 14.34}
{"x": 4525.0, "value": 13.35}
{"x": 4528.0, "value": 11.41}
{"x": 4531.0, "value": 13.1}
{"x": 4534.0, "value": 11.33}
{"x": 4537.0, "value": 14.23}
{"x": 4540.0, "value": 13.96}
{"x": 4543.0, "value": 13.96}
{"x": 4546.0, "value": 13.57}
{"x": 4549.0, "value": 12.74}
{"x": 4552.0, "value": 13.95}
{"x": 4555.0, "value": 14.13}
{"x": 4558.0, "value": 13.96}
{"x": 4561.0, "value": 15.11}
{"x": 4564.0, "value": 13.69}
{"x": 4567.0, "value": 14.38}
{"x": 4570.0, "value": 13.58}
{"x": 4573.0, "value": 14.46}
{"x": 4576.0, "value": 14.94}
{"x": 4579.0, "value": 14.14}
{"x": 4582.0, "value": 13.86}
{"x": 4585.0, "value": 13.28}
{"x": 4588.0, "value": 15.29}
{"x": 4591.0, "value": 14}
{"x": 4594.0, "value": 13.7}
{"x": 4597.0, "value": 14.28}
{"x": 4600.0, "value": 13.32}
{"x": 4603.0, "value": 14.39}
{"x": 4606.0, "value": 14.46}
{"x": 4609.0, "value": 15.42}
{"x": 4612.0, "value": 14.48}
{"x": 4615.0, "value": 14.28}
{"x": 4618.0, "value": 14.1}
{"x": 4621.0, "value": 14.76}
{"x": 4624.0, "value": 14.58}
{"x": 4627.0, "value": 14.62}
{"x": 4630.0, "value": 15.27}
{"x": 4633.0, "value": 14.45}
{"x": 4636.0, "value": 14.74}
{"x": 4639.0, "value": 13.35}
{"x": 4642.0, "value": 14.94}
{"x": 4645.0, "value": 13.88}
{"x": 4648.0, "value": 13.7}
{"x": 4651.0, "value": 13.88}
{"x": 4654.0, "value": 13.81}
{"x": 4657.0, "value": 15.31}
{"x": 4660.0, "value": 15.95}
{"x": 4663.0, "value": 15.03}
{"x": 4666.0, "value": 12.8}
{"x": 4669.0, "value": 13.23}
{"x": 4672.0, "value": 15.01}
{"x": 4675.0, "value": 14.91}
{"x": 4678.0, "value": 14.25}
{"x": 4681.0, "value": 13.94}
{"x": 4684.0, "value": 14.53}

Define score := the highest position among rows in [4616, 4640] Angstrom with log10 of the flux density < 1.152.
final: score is 4639.0 Angstrom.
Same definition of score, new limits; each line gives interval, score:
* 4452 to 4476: 4471.0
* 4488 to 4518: 4513.0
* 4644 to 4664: 4654.0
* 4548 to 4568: 4564.0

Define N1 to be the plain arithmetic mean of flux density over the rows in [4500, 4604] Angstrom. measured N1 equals 13.9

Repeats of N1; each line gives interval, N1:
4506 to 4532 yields 13.7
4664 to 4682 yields 14.0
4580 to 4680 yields 14.3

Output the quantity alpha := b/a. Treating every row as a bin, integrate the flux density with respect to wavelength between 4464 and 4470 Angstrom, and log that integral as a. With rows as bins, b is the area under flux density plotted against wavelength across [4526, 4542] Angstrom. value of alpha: 2.65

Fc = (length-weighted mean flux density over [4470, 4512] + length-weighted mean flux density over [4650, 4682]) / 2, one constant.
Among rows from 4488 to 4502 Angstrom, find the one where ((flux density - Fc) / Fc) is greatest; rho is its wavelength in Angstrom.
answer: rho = 4498.0 Angstrom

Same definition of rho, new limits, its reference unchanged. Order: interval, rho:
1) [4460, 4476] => 4474.0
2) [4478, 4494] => 4486.0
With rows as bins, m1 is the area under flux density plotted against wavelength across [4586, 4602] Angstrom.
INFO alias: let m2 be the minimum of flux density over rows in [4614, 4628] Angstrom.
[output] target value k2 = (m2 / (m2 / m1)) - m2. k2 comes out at 212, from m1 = 226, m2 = 14.1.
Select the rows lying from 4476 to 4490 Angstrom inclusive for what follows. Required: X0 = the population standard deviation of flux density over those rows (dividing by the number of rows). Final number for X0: 0.70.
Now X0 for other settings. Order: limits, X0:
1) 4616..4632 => 0.38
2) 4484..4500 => 0.76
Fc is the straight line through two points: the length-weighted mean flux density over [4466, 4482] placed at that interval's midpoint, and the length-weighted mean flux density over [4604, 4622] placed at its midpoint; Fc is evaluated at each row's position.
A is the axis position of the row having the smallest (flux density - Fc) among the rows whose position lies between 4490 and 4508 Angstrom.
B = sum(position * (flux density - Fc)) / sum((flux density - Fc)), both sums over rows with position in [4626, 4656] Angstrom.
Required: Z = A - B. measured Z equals -153.0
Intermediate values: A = 4495.0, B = 4648.0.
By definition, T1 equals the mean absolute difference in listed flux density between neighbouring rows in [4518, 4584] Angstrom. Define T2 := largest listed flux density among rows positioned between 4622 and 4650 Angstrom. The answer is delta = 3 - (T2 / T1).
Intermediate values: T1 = 0.90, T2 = 15.27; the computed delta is -14.0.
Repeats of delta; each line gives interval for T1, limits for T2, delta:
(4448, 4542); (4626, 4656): -13.1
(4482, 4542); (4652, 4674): -12.0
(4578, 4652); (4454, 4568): -19.0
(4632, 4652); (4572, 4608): -16.6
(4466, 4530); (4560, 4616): -14.5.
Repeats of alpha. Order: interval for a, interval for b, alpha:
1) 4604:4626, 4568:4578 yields 0.45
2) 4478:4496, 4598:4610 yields 0.72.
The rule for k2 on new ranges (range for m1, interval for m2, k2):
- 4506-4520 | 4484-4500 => 187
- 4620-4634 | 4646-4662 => 193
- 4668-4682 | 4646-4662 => 187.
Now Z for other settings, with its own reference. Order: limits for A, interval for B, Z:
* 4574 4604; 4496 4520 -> 92.3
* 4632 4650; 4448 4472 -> 180.7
